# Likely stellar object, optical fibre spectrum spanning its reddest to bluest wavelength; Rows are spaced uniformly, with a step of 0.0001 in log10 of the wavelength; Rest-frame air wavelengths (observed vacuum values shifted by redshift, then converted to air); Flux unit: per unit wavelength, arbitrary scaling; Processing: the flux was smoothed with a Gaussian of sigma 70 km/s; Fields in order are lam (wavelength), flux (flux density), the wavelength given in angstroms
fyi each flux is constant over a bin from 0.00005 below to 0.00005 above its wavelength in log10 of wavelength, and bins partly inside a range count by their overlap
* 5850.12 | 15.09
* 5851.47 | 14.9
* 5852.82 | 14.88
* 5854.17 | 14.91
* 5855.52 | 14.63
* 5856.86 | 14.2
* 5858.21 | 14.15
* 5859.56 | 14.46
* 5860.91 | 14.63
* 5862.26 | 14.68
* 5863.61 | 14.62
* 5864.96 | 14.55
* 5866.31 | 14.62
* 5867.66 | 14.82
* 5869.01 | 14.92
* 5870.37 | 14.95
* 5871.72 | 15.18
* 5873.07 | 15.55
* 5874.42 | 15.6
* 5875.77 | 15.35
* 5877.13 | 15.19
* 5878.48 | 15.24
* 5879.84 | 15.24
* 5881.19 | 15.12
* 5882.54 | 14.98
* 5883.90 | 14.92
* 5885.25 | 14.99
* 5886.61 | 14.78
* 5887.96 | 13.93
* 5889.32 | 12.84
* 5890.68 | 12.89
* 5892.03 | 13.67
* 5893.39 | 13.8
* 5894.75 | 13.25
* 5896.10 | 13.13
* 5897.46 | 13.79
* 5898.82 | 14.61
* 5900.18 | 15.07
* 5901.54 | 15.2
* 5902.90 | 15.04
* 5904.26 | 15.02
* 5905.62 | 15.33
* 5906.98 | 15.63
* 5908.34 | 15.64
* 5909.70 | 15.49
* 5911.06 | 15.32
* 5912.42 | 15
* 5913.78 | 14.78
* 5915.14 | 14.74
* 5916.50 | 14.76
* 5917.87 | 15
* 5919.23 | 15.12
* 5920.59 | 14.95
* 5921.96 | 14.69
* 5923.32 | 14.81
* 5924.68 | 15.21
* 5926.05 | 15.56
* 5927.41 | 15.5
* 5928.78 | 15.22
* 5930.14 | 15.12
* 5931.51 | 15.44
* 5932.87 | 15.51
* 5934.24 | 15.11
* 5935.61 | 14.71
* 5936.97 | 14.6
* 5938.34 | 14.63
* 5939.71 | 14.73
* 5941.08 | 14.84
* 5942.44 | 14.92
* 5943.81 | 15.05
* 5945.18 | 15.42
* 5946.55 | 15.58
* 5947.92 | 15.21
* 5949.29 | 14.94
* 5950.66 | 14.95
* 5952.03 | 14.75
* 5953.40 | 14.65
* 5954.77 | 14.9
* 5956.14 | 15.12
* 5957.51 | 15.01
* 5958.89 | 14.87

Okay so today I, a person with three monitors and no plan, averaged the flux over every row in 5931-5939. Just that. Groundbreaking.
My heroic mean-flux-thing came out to 15.0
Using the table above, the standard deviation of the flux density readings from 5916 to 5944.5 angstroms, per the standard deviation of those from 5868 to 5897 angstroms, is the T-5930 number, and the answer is 0.33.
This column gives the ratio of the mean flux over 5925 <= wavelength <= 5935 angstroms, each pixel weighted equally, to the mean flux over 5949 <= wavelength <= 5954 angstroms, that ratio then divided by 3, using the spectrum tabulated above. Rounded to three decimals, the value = 0.345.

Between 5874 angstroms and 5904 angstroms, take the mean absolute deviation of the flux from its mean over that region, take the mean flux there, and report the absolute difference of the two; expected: 13.70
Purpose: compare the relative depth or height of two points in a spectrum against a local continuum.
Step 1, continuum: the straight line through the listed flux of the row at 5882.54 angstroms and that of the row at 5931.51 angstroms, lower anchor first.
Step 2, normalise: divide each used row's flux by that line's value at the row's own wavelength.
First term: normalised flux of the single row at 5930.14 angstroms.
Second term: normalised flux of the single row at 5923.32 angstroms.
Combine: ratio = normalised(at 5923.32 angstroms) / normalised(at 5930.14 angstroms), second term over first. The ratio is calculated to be 0.98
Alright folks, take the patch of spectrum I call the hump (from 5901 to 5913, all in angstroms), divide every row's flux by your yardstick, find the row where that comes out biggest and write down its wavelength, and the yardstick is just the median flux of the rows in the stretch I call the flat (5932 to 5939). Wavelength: 5908.34 angstroms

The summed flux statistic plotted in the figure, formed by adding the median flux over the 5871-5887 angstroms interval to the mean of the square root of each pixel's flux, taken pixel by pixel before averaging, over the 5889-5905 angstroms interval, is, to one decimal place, 18.9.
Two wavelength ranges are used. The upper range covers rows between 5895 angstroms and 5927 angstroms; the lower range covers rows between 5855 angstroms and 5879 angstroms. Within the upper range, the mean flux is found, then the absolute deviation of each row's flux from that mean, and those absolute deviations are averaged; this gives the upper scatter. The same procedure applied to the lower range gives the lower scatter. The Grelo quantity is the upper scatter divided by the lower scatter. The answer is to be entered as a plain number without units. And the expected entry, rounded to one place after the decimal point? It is 1.1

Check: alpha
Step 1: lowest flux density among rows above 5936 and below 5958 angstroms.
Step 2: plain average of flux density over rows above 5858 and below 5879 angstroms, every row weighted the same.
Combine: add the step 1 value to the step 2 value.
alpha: 29.5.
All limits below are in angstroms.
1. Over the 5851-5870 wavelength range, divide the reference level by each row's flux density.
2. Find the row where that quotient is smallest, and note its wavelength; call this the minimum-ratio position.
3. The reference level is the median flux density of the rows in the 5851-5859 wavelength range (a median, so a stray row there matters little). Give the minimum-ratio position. 5869.01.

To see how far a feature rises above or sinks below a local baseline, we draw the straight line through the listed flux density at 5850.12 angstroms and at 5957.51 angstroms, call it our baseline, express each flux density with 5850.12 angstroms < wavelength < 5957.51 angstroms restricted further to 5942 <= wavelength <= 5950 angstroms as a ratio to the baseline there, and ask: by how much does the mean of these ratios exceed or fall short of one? 0.011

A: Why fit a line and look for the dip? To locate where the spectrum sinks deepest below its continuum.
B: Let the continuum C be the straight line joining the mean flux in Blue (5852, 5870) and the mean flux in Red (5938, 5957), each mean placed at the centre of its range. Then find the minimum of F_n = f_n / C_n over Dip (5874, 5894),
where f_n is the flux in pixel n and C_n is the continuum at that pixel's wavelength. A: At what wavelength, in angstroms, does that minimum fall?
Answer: 5889.32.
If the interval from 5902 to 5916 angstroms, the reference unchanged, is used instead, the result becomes 5915.14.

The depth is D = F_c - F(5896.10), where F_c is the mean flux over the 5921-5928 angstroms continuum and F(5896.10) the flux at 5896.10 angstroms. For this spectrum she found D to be 2.0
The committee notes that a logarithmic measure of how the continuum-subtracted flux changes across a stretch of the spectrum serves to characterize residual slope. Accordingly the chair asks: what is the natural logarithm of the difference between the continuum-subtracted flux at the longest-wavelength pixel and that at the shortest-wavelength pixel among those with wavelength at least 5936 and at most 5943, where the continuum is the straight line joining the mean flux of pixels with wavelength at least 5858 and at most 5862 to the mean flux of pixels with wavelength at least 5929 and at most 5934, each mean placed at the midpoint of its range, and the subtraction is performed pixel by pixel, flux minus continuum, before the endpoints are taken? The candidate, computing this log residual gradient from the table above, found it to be -1.4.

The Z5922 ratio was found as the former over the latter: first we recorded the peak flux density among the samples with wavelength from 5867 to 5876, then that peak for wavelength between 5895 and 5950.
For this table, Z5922 1.00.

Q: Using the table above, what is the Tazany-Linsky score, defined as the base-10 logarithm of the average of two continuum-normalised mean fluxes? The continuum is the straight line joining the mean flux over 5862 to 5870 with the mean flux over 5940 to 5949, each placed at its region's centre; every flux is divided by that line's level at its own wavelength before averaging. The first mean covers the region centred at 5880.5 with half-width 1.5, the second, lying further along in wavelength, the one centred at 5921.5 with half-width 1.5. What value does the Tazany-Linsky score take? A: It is 0.003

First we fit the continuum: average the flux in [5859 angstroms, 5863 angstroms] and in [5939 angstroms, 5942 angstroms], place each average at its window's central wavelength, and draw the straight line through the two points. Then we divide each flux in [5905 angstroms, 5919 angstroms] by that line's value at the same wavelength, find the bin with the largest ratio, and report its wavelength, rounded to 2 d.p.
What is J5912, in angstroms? 5908.34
